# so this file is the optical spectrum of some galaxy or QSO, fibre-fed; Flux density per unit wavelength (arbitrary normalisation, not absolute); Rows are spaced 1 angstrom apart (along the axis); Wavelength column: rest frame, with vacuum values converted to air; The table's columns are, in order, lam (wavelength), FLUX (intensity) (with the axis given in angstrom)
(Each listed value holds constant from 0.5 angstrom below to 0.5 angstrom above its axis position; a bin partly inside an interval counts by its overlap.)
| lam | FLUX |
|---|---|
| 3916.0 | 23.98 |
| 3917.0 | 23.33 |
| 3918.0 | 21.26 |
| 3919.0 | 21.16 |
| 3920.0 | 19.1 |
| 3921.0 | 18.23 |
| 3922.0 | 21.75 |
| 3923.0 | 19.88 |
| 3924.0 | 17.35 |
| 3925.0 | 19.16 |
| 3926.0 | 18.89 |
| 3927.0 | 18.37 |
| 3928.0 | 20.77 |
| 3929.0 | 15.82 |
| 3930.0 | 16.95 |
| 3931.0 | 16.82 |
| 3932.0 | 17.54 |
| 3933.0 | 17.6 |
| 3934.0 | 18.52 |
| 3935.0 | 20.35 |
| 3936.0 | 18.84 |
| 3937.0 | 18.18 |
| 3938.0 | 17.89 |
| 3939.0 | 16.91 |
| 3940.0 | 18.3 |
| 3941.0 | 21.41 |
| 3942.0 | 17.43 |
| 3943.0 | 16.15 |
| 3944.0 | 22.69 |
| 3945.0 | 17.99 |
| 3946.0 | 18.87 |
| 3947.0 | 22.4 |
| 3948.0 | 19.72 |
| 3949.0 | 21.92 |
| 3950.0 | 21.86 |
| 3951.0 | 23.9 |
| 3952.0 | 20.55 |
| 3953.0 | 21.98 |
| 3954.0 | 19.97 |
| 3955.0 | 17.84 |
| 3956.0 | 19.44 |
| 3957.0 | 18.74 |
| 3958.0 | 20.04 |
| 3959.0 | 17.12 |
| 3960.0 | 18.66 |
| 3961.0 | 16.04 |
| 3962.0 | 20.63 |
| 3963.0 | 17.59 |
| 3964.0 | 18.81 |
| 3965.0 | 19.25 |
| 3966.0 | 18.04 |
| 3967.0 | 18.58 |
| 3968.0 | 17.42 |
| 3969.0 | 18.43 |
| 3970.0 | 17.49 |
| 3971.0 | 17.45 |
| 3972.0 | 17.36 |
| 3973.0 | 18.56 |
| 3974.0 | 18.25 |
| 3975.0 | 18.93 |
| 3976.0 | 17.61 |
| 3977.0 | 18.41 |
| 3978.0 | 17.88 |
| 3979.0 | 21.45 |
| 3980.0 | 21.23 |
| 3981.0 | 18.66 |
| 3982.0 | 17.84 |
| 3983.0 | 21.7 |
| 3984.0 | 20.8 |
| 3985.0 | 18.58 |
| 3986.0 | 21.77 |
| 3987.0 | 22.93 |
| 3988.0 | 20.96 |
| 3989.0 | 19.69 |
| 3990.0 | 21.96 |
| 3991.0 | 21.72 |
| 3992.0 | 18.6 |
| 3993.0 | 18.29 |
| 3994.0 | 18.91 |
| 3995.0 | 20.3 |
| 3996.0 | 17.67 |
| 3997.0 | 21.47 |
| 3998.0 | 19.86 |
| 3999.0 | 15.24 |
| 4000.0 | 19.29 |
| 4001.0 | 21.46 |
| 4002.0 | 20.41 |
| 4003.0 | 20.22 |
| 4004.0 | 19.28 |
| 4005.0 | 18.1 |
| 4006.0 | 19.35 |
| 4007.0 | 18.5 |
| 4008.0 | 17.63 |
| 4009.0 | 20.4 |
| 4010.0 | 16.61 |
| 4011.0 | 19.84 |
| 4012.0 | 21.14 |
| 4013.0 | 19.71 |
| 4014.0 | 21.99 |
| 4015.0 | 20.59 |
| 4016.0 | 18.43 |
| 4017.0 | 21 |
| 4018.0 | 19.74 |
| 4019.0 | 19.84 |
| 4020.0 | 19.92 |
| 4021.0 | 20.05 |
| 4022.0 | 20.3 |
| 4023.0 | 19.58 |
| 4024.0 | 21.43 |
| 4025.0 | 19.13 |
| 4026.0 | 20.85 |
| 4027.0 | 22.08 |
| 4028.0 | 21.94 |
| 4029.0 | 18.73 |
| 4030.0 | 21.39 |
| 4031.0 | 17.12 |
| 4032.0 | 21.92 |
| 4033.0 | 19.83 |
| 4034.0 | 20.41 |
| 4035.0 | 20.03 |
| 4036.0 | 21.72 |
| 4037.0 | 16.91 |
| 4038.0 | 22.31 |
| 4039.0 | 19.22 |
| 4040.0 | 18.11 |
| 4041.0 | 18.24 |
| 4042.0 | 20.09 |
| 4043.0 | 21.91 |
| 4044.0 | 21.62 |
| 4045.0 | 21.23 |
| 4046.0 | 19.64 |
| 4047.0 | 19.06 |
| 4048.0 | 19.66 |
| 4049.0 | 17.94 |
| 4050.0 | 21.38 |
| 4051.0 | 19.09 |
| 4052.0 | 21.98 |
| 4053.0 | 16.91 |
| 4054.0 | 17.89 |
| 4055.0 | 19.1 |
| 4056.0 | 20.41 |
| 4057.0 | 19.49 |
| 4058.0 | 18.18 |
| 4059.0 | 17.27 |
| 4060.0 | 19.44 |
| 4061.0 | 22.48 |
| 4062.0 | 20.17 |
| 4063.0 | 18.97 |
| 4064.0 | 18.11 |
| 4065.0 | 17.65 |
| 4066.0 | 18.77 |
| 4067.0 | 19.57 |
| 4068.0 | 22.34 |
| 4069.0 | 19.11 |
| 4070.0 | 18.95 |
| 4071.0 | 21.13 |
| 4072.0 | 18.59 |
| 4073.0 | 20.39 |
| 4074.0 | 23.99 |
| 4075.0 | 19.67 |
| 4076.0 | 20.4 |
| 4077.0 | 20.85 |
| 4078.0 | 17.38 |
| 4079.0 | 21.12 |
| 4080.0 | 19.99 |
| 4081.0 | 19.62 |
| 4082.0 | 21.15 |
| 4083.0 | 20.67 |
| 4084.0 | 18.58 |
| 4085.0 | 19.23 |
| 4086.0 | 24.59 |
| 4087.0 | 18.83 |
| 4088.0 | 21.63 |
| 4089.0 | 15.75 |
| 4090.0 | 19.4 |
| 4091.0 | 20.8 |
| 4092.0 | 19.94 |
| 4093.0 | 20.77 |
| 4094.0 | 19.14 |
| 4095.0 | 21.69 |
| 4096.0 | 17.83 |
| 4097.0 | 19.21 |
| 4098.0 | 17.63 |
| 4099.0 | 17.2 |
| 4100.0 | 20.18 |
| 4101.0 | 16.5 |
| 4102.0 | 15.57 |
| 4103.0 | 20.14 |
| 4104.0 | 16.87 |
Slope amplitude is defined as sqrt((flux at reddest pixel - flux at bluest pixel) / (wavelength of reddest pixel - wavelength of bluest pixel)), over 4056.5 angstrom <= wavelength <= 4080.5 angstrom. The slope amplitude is 0.15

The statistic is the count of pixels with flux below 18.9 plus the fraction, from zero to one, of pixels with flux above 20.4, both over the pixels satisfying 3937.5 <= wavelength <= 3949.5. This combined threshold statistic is 7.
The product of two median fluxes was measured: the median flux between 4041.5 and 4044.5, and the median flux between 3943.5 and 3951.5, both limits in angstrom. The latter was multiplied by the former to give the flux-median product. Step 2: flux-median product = 473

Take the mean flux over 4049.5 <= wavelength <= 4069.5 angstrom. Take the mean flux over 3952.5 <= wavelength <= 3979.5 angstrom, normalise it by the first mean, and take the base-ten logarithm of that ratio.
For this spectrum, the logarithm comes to -0.019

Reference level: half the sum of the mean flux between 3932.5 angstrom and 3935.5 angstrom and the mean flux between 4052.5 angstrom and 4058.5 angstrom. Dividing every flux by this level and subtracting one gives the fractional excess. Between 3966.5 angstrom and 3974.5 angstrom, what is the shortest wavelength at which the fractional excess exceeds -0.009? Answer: 3967.0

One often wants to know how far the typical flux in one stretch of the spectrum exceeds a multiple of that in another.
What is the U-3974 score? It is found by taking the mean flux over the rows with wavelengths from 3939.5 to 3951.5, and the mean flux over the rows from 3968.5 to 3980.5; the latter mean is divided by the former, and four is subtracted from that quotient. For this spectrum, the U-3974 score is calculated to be -3.08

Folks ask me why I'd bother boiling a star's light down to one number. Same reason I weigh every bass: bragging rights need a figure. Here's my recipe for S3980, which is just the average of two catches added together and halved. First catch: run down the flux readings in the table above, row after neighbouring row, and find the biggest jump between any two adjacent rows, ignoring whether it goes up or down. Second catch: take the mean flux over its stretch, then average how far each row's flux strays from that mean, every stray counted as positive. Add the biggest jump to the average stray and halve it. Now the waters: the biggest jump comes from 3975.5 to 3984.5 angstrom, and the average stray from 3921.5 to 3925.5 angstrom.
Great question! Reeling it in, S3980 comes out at 2.6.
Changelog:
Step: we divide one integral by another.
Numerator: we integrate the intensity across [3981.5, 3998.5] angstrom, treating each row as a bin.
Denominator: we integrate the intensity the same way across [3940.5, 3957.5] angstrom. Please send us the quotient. 1.00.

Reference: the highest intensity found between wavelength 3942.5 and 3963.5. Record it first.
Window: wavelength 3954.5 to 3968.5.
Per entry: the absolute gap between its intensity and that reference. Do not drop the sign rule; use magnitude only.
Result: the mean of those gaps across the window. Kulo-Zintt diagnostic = 5.5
